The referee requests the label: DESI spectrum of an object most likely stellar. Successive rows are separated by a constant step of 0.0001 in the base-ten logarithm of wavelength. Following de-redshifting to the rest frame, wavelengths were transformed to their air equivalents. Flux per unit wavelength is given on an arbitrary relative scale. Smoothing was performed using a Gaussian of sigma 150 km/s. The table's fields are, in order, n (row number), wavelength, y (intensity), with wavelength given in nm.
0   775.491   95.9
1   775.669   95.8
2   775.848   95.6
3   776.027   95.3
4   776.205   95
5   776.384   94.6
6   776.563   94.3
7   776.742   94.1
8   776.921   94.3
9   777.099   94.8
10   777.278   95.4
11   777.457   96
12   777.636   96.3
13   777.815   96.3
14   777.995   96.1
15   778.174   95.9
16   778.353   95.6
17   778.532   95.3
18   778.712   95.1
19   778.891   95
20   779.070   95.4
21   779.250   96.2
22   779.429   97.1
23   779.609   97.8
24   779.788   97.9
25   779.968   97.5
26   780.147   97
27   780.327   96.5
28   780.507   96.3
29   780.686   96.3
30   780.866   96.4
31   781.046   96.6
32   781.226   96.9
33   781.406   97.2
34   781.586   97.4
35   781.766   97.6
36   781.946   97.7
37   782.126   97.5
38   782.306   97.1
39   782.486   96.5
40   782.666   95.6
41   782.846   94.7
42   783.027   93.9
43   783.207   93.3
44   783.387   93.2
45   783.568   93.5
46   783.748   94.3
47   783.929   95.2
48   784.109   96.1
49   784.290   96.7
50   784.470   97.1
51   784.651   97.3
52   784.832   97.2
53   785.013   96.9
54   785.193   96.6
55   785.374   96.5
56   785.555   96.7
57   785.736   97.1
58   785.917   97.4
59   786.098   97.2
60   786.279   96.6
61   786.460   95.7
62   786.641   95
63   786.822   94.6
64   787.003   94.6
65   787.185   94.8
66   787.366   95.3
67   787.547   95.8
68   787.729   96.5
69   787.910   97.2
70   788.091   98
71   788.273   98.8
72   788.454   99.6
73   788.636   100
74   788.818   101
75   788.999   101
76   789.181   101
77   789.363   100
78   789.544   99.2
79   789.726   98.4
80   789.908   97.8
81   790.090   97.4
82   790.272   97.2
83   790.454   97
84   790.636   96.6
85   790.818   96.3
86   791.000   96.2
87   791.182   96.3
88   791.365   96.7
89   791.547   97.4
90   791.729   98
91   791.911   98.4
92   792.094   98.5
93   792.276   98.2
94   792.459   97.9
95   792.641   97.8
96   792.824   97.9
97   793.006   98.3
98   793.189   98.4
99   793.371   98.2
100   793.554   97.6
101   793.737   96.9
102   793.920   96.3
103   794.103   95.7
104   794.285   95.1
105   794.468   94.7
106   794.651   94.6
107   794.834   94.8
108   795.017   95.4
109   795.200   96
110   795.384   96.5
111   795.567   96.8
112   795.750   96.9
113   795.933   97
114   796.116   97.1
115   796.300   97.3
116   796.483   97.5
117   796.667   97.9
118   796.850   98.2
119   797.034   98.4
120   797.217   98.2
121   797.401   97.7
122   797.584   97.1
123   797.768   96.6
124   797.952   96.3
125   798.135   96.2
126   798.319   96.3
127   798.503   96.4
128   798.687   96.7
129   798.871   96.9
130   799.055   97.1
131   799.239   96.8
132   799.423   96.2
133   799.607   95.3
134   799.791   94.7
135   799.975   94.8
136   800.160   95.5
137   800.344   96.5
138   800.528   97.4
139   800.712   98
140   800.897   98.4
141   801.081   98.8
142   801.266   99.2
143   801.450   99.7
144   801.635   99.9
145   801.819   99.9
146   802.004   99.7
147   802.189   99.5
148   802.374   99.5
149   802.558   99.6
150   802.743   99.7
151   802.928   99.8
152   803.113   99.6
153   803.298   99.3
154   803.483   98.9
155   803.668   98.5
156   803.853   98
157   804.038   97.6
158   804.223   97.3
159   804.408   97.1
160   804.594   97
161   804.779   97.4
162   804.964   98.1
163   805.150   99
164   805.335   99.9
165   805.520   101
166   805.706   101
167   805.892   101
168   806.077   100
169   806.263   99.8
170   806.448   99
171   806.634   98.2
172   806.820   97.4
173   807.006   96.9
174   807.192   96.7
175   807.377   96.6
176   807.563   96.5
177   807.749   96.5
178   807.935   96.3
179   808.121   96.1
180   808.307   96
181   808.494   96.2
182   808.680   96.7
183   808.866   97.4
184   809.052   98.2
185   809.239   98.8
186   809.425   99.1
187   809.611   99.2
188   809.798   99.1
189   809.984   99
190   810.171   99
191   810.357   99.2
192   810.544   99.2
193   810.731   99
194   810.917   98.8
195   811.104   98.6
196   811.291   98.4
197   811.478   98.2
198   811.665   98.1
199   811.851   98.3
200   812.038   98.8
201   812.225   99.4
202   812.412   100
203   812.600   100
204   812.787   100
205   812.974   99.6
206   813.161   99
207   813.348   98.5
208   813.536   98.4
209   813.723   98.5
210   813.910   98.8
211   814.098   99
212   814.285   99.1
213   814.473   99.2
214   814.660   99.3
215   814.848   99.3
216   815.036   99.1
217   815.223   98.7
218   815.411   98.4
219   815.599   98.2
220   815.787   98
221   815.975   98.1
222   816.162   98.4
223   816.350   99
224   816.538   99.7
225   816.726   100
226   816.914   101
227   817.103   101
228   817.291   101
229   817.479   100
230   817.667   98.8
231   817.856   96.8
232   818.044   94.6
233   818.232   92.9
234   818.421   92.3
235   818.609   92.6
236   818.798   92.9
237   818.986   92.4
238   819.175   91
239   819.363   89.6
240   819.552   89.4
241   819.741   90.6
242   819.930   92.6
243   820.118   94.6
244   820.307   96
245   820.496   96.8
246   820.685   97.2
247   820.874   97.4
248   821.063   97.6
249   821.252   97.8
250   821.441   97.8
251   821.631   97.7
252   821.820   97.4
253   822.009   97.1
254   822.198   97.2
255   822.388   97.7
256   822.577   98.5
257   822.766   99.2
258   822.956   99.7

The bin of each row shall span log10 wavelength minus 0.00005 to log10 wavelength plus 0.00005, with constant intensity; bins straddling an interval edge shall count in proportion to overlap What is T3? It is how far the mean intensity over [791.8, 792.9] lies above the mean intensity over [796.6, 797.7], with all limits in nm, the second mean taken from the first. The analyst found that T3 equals 0.2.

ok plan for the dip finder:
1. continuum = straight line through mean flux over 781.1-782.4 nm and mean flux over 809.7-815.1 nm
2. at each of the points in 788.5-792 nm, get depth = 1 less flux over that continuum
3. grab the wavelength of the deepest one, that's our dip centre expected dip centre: 791.000 nm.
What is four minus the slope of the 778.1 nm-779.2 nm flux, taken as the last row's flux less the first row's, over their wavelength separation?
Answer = 4.6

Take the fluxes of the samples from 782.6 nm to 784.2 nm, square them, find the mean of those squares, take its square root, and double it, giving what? 189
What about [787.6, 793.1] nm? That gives 196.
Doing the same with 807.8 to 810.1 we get 195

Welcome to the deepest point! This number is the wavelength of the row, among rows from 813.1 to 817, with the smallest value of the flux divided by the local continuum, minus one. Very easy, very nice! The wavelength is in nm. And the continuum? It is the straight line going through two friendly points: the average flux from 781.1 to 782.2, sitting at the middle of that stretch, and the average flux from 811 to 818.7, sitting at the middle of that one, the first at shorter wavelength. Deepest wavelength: 815.787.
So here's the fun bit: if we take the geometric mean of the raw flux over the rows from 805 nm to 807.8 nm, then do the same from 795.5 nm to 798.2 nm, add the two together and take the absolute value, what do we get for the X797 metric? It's 195.9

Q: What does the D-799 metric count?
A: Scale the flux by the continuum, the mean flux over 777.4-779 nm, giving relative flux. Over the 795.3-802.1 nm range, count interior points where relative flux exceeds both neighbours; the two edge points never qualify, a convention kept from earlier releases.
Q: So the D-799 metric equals 2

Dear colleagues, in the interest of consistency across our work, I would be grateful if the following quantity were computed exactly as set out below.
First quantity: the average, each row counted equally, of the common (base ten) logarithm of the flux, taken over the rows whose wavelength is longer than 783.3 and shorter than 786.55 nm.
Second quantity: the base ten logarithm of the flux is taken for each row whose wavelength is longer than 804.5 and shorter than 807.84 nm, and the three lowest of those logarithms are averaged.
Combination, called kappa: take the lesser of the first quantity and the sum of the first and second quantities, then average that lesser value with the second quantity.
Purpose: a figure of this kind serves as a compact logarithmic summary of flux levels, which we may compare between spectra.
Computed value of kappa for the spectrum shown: 1.984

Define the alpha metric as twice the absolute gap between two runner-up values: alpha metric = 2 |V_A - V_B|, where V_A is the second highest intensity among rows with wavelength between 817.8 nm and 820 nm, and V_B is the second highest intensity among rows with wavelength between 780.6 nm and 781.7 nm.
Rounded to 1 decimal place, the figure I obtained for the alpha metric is 5.2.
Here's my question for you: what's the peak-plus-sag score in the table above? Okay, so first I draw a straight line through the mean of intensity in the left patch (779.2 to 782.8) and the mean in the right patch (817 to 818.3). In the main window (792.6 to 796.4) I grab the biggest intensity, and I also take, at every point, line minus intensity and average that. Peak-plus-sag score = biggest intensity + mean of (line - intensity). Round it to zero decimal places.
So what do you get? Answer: 99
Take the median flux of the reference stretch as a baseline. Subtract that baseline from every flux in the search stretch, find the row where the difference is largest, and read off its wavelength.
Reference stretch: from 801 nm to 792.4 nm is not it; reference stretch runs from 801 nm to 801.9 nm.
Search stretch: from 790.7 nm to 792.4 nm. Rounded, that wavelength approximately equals 792.094 nm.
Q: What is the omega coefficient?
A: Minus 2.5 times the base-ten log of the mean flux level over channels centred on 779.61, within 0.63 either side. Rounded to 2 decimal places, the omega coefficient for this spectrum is -4.97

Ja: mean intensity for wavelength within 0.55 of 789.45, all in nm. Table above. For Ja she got 99.6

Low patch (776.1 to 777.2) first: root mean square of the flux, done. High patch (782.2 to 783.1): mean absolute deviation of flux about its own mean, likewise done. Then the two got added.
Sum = 96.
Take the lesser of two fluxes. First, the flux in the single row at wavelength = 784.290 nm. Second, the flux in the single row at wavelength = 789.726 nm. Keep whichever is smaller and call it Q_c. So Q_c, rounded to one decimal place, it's 96.7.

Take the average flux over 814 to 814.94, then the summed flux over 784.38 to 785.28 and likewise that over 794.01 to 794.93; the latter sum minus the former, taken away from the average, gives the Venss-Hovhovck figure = 109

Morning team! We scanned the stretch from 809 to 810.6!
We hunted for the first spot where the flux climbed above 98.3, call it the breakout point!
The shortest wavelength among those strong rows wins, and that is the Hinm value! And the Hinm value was 809.239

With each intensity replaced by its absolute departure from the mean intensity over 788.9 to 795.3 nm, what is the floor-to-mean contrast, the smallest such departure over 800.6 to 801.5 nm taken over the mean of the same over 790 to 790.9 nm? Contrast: 1.4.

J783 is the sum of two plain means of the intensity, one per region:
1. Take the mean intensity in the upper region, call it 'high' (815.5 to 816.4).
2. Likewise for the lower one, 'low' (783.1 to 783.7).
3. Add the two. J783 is 192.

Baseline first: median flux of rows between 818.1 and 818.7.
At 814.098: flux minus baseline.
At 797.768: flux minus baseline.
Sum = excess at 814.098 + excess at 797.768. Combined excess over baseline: 10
